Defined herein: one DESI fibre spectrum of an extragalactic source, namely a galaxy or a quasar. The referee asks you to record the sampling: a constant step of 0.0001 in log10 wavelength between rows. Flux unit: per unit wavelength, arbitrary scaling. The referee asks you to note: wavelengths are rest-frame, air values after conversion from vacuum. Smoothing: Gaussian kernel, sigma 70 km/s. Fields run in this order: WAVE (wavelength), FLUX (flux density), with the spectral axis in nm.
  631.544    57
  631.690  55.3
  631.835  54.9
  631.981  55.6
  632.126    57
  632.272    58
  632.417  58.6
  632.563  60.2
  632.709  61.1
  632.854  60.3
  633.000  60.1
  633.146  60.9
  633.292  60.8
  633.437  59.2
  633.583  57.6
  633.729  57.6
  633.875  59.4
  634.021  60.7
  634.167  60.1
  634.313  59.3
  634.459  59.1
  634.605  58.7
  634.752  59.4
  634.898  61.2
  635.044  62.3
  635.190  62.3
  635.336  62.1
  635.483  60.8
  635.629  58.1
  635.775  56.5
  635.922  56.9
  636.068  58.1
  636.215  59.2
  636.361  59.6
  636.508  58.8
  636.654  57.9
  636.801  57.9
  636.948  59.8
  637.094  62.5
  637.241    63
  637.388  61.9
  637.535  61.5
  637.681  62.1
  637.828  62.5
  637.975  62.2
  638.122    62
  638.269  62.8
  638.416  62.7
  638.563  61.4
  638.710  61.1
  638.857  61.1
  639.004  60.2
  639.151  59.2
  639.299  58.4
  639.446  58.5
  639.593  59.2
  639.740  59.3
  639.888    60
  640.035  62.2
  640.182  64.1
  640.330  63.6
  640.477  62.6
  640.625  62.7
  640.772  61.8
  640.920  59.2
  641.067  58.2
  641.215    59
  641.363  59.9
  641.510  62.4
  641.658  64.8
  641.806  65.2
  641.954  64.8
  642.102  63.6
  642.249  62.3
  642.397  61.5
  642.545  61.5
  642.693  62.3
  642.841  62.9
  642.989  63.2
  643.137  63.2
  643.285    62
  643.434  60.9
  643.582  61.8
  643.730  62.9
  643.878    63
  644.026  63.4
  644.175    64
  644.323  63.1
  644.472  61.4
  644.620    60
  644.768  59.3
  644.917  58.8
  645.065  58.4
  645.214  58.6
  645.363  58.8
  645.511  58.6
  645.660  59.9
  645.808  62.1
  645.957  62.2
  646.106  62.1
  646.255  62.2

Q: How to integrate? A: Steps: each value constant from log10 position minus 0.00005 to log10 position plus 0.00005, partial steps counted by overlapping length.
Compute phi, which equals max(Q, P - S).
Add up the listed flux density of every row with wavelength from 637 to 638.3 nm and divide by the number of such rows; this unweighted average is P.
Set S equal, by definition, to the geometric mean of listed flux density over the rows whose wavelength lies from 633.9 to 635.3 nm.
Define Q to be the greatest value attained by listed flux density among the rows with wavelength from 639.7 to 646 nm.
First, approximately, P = 62.3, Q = 65.2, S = 60.3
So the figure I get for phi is 65.2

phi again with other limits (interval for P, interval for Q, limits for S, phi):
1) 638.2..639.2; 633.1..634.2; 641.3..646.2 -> 60.9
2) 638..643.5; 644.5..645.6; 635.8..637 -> 60.0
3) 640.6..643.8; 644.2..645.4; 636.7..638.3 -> 63.1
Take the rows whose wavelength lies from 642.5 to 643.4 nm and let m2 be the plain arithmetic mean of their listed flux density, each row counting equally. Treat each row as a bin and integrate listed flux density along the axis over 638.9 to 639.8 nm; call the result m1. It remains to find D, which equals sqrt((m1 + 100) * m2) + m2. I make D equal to 160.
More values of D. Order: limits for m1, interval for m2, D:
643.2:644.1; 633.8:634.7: 156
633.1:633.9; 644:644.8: 157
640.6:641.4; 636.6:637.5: 155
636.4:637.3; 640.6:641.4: 156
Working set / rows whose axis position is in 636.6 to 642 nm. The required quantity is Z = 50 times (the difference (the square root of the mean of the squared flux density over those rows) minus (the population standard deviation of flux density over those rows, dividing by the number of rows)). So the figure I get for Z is 2966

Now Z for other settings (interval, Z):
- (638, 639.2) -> 3009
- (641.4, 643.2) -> 3098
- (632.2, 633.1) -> 2933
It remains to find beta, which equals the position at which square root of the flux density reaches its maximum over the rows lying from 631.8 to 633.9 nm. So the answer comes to 632.709 nm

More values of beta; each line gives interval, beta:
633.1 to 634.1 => 633.146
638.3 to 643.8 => 641.806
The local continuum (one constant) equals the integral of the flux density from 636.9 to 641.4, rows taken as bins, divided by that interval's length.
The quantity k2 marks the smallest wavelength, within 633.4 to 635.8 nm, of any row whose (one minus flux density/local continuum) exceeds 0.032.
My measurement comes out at 633.583 nm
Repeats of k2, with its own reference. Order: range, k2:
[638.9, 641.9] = 639.299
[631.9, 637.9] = 631.981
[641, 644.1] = 641.067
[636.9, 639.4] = 639.299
